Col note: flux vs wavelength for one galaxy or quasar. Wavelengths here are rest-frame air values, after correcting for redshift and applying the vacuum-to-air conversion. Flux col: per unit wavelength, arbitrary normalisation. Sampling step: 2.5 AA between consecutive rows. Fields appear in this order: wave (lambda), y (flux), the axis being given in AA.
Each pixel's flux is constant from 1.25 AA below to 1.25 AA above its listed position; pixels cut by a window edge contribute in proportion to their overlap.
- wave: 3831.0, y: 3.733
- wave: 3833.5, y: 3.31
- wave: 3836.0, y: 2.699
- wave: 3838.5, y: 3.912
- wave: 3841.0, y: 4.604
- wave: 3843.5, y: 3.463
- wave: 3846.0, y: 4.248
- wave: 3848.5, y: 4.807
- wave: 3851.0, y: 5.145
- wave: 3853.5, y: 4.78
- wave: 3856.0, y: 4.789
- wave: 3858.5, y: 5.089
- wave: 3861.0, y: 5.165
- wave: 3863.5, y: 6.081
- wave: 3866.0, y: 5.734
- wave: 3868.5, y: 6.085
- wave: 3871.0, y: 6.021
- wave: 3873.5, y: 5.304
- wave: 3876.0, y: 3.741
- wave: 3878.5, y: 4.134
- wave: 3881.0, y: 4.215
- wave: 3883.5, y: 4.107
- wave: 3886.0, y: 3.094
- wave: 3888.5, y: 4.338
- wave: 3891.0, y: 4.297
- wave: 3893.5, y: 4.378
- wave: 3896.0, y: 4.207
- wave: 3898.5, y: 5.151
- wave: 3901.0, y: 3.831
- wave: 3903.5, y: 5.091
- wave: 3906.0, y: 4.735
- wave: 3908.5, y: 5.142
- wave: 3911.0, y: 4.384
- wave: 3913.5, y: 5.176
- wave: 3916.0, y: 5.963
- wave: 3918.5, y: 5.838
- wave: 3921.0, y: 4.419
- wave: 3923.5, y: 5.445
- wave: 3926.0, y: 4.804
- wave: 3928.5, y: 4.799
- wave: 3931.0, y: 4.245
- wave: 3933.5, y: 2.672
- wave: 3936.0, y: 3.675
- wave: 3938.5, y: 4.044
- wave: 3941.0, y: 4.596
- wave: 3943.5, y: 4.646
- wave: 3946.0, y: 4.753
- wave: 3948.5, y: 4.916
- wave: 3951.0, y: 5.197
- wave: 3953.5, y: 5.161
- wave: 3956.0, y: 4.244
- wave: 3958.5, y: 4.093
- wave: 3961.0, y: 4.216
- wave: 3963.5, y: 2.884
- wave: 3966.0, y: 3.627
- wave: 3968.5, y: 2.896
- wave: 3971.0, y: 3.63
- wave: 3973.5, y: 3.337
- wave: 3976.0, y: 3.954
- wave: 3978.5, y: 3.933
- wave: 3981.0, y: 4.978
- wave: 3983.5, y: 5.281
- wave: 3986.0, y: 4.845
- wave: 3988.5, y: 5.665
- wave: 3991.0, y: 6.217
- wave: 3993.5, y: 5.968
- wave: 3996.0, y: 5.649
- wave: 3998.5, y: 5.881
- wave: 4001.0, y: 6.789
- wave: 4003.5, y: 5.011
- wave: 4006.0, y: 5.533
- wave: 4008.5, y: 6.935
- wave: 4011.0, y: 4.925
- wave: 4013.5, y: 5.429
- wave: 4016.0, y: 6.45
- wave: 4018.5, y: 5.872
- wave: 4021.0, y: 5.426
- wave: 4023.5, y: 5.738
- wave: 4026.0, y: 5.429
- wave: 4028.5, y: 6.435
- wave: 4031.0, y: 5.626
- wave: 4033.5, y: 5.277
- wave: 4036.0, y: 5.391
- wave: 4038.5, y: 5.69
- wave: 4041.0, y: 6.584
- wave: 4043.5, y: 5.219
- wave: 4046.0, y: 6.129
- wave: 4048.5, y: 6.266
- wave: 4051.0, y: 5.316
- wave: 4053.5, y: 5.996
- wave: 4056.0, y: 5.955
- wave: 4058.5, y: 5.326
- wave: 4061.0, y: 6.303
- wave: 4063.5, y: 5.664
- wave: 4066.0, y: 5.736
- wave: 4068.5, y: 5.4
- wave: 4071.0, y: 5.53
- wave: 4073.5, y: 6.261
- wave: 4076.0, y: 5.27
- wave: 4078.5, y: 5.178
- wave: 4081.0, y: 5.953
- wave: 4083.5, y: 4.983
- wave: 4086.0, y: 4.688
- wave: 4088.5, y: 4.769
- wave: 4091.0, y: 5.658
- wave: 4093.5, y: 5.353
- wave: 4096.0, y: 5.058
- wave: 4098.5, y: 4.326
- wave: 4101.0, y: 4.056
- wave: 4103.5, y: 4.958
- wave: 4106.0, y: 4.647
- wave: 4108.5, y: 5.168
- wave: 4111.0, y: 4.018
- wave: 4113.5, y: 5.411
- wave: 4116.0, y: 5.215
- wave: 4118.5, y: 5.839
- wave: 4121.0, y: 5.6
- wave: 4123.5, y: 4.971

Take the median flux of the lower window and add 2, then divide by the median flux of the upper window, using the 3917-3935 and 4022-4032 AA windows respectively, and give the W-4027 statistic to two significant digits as 1.2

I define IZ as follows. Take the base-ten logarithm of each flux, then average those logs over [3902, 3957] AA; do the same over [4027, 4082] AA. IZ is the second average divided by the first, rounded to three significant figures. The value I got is 1.13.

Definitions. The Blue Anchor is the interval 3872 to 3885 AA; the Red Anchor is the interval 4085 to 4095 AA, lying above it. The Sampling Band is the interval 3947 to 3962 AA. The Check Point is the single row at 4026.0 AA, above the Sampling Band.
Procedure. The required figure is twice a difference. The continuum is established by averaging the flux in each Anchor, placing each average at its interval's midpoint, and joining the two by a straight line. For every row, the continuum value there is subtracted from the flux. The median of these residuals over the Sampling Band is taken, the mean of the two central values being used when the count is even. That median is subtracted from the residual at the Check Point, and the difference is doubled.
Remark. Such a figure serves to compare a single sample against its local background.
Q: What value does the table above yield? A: 1.1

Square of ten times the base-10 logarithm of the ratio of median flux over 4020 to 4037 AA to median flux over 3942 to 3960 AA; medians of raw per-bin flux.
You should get 0.33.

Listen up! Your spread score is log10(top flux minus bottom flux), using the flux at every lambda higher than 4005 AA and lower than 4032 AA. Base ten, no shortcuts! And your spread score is 0.30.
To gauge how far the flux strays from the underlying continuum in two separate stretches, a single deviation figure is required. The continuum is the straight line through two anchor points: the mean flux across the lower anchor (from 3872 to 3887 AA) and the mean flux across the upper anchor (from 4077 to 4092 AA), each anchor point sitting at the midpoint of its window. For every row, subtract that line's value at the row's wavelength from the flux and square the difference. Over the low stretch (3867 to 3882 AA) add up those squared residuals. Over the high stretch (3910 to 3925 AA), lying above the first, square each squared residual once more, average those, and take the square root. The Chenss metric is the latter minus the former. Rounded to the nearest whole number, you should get -8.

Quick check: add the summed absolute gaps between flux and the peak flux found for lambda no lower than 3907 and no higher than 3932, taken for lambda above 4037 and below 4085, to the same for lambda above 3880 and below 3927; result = 33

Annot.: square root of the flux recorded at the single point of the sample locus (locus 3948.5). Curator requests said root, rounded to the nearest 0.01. 2.22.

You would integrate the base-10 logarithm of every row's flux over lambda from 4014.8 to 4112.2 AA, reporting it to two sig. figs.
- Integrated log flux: 72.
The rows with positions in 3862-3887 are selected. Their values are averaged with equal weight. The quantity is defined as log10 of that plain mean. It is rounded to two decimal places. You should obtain 0.69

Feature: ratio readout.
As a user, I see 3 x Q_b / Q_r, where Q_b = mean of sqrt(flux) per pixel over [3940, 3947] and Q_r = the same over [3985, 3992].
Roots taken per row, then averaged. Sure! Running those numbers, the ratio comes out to 2.75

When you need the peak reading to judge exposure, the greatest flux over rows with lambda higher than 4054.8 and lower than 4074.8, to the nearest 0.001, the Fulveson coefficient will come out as 6.303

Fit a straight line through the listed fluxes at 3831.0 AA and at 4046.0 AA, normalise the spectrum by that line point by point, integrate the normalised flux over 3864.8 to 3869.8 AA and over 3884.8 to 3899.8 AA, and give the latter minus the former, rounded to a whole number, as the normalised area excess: 7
